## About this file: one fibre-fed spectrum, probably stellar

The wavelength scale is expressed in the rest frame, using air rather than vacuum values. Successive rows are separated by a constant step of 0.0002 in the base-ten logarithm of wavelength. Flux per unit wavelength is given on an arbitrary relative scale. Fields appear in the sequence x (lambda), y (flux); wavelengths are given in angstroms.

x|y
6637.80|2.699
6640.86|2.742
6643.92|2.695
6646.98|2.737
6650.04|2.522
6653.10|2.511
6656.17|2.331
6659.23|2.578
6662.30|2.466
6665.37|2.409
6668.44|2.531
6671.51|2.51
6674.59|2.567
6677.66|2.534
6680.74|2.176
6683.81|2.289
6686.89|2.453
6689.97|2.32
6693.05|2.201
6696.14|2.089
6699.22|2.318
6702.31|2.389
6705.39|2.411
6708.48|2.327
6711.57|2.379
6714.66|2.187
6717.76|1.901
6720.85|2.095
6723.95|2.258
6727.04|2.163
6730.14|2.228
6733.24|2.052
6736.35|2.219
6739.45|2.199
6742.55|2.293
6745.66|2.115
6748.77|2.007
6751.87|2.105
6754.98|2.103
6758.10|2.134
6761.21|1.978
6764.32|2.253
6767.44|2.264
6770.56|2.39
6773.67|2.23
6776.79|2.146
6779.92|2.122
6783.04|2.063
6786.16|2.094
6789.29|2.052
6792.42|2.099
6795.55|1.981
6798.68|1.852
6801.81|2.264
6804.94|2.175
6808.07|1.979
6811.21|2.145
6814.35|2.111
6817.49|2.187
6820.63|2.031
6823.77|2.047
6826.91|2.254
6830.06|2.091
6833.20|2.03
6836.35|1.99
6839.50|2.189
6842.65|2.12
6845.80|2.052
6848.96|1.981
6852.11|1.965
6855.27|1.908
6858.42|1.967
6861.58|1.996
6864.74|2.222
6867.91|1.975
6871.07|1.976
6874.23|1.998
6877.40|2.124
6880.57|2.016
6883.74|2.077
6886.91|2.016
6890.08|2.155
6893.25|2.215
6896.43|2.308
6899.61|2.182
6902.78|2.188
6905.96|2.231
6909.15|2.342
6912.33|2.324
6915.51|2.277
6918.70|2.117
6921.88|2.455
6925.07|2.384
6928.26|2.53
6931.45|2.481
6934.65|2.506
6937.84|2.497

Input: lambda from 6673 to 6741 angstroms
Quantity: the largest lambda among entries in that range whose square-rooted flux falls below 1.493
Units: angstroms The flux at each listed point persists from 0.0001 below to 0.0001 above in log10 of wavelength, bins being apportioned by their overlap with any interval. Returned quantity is 6739.45 angstroms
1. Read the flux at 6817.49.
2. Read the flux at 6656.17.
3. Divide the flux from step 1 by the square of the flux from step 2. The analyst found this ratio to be 0.402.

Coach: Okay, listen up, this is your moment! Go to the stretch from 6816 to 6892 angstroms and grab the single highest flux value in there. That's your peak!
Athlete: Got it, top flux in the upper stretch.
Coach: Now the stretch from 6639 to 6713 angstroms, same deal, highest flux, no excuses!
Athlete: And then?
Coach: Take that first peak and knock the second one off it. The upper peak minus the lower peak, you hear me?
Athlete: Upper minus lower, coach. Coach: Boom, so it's -0.49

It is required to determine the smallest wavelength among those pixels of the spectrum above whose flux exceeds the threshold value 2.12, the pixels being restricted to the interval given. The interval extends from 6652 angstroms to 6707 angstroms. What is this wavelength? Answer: 6653.10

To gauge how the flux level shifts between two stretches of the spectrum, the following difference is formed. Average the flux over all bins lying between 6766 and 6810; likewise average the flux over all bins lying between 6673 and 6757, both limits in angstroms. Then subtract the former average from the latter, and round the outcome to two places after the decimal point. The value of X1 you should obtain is 0.11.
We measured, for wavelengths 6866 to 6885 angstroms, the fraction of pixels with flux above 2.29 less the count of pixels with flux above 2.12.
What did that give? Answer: -1.0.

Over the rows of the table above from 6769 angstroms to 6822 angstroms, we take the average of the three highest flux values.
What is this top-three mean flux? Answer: 2.29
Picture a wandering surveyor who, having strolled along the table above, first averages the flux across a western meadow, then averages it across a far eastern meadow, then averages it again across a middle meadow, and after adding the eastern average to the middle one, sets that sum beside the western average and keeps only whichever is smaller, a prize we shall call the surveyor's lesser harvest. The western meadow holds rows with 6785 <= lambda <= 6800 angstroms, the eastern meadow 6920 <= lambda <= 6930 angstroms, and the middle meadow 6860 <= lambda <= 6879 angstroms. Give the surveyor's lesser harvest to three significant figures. 2.02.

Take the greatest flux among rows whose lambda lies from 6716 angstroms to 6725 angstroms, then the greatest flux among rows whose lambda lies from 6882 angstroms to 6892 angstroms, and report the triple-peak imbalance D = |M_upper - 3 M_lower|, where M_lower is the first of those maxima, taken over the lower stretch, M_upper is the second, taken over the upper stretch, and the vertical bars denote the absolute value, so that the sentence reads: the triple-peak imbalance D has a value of 4.6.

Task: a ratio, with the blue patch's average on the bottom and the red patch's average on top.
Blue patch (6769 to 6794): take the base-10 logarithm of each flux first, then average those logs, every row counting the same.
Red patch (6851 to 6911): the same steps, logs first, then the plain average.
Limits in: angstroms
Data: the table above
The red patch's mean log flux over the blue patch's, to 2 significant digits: 0.97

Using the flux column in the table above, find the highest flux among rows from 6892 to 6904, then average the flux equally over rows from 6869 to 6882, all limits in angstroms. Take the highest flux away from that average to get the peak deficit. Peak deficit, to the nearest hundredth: -0.28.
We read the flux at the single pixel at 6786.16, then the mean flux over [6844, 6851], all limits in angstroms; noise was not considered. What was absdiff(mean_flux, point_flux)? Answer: 0.08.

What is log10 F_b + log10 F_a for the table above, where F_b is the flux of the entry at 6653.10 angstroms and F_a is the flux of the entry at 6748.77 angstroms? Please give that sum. 0.70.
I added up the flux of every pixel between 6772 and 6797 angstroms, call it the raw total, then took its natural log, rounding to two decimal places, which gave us 2.82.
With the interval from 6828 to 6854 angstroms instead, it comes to 2.80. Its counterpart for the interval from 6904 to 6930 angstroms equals 2.93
